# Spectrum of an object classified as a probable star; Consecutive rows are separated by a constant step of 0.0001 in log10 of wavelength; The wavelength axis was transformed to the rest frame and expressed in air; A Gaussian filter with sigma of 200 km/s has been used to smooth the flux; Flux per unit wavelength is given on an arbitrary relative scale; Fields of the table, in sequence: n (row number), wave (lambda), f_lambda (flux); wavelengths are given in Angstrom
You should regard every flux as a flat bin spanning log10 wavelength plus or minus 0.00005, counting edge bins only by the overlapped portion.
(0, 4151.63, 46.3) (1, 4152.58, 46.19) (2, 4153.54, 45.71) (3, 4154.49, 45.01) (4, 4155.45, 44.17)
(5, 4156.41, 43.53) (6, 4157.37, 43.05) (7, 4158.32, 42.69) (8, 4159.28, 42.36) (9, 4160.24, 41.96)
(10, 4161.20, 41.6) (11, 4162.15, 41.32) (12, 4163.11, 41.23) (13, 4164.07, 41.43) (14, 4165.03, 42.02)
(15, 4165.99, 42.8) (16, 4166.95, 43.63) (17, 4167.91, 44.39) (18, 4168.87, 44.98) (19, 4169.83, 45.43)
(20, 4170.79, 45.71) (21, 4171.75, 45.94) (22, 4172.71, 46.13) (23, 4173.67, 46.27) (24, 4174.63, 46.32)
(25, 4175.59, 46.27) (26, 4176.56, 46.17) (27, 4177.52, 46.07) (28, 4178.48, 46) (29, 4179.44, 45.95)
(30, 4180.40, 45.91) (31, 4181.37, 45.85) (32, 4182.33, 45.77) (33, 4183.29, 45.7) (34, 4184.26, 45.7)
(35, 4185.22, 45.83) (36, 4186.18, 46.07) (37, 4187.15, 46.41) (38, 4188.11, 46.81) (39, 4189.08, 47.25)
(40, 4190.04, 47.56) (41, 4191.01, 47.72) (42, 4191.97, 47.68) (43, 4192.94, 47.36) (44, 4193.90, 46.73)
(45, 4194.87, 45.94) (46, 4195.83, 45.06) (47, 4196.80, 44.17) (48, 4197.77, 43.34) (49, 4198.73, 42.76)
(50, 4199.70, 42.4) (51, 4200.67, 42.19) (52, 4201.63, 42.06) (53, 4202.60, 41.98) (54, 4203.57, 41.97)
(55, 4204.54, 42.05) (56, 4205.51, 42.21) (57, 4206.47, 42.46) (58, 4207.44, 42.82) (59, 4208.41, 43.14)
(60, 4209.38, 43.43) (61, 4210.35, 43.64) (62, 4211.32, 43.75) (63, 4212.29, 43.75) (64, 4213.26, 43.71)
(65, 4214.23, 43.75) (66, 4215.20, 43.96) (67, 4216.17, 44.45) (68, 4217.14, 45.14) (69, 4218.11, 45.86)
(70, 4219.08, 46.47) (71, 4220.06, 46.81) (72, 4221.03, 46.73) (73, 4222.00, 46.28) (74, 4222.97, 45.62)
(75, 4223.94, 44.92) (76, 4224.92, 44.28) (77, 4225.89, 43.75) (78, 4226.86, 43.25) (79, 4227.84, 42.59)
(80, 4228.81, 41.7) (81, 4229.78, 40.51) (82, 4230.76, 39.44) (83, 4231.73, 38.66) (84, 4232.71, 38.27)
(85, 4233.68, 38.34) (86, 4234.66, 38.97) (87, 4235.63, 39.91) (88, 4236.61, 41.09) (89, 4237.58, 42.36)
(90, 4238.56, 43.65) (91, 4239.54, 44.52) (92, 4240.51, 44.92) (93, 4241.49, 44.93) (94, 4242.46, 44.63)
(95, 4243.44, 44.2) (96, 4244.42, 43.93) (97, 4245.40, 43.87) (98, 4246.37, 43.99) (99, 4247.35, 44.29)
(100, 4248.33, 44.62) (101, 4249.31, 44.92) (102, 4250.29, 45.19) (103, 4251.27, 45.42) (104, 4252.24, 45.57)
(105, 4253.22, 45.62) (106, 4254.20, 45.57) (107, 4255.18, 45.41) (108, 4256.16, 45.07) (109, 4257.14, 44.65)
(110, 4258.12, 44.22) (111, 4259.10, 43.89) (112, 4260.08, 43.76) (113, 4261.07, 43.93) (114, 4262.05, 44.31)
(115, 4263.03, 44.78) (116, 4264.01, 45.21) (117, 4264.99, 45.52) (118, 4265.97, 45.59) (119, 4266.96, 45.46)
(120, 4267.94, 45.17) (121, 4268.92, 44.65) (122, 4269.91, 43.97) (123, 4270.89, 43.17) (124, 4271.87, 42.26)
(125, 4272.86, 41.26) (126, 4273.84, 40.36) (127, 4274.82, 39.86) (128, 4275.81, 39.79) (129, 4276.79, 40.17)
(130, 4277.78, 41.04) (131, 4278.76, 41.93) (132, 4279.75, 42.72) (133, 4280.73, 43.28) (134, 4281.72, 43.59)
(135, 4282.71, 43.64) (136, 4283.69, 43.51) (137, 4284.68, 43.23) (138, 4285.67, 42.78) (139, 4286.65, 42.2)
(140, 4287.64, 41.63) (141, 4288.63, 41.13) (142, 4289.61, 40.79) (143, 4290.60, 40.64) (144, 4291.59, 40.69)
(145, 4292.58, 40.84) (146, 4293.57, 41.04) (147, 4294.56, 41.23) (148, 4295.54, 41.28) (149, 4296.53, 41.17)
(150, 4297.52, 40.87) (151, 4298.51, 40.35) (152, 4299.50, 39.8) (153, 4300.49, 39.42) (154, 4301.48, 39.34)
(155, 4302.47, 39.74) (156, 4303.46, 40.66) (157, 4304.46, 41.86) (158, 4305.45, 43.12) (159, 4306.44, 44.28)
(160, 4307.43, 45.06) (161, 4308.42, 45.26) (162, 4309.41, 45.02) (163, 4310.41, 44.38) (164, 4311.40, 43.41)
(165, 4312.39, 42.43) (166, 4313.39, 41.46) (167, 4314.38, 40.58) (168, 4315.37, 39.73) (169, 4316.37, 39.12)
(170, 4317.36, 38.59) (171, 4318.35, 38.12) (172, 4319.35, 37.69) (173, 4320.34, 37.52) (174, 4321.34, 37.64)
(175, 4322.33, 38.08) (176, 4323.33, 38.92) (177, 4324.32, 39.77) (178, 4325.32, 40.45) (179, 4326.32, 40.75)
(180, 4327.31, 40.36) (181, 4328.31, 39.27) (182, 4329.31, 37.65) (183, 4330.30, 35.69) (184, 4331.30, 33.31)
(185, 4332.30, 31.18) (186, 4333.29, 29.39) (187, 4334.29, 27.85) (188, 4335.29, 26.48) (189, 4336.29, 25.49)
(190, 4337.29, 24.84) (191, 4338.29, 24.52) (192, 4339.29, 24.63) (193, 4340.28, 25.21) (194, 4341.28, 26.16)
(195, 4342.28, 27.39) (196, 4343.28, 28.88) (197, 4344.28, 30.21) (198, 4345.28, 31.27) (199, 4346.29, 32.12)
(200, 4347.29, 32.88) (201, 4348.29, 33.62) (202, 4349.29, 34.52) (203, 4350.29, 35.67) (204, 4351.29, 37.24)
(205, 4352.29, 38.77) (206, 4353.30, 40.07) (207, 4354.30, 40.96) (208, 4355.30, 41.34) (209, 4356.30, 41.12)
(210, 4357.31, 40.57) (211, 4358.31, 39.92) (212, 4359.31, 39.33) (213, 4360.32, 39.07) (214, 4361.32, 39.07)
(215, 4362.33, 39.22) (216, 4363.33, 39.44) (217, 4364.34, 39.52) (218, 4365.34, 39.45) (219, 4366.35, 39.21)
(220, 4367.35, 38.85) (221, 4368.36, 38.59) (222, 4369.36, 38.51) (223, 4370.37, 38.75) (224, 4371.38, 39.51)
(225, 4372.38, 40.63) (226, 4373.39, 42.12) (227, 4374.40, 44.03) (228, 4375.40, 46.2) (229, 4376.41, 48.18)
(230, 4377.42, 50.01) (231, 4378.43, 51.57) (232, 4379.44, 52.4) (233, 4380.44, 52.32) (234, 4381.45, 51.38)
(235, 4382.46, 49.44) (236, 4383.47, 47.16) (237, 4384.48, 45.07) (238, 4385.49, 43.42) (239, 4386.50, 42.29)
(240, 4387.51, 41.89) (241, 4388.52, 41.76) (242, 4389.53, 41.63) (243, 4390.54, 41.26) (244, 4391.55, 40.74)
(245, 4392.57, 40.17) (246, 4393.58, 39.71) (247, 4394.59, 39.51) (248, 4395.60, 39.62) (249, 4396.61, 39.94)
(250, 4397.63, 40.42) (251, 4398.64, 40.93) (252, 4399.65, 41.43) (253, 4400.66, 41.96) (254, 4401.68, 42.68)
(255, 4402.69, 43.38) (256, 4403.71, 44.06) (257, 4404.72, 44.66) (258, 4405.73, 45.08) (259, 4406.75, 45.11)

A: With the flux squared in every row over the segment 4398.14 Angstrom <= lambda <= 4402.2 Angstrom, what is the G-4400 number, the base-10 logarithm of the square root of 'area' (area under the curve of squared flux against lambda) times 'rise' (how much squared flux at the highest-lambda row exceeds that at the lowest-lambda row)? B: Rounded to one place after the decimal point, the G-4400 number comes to 3.0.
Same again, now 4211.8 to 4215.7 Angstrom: 2.6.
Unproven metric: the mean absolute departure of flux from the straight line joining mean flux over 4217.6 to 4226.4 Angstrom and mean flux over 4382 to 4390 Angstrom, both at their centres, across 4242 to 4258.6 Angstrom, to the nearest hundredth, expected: 0.70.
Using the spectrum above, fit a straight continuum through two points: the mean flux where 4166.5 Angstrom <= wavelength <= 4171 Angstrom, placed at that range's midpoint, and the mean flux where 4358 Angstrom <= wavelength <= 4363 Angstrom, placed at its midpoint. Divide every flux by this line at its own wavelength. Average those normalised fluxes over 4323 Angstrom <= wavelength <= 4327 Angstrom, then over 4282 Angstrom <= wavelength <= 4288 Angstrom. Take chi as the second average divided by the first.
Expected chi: 1.0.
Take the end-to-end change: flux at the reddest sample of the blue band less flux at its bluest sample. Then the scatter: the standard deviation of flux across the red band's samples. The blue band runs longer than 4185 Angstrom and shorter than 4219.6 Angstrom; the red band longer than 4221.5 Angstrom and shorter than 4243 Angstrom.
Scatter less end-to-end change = 2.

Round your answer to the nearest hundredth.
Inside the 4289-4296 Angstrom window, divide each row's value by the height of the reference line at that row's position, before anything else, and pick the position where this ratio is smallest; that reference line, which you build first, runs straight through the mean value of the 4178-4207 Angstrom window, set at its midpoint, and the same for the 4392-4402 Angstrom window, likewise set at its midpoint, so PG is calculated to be 4290.60 Angstrom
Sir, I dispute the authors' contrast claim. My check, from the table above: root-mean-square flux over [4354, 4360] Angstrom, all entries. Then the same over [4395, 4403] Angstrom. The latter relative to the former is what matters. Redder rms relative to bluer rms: 1.02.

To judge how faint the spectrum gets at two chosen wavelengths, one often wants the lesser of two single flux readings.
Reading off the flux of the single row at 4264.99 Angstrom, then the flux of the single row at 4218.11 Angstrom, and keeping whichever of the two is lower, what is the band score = 45.5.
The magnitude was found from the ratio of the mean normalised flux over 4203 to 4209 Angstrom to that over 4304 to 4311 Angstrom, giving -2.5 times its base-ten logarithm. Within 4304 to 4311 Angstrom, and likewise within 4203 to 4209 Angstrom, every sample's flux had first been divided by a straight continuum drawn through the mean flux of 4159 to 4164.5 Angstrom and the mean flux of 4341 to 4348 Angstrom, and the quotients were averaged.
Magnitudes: 0.24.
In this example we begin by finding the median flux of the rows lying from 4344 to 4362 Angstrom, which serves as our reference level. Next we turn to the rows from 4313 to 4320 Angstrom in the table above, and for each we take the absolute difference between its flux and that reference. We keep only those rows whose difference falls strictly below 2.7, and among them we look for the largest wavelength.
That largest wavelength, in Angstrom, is 4319.35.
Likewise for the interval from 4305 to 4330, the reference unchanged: 4329.31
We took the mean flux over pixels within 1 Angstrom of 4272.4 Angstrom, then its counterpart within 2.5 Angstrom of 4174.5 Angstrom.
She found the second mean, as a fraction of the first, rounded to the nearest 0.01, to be 1.11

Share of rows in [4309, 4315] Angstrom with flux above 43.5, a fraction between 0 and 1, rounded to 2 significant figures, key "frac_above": 0.33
